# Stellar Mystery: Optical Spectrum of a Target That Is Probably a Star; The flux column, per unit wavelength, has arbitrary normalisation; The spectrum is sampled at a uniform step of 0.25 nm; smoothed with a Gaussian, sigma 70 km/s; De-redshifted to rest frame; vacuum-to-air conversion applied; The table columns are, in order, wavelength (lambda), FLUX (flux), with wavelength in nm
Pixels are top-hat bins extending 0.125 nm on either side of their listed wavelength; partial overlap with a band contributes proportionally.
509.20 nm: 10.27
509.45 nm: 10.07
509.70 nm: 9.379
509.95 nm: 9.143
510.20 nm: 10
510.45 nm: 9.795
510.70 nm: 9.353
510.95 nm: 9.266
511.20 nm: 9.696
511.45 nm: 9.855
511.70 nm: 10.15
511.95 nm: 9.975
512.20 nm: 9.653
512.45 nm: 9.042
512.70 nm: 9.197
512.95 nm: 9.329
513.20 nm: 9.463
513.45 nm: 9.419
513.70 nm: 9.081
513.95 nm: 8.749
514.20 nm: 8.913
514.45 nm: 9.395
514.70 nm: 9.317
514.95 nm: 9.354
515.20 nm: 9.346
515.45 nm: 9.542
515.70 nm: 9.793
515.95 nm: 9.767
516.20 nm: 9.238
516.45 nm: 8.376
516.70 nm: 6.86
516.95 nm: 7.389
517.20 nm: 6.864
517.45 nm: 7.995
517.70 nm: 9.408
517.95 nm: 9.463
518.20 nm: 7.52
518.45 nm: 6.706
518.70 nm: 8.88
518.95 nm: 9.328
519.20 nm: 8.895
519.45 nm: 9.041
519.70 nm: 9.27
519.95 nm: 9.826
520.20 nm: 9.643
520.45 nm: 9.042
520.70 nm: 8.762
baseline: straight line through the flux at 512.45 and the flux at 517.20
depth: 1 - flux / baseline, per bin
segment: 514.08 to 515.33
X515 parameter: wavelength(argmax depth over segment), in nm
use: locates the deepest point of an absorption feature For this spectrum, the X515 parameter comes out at 514.20 nm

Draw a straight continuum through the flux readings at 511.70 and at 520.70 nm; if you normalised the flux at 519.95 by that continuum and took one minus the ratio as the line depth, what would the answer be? -0.11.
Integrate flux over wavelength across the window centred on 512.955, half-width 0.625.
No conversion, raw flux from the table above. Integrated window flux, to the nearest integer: 12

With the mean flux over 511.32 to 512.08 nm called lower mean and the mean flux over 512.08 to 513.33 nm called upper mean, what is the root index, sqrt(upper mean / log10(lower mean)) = 3.056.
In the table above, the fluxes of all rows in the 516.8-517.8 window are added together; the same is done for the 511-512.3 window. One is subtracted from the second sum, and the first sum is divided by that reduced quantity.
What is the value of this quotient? 0.7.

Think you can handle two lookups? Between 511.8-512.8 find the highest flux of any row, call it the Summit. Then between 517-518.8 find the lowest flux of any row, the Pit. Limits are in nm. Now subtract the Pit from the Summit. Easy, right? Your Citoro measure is 3.3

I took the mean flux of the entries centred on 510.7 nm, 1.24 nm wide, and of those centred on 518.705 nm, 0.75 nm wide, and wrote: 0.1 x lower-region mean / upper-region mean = 0.116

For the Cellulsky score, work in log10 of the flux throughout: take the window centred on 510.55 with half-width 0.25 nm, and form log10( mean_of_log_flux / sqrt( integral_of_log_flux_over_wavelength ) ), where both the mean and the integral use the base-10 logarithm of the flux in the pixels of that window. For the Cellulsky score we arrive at 0.15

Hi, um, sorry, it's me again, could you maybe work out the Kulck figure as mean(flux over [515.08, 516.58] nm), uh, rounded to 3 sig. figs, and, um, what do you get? 9.34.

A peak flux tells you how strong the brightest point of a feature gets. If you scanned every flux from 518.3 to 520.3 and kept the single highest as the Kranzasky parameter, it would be 9.826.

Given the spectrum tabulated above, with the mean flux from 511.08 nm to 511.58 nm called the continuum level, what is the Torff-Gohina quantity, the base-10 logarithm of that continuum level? 0.99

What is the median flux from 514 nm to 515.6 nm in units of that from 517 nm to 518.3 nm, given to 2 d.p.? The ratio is 1.17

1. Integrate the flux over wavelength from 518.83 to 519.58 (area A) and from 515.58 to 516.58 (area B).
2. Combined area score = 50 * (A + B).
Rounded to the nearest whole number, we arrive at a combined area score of 805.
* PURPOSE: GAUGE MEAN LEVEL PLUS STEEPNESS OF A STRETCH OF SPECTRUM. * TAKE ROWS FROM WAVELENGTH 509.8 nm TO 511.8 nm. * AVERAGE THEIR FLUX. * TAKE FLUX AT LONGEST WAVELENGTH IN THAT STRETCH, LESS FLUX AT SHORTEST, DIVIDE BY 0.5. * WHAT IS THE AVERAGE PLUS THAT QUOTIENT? 11.7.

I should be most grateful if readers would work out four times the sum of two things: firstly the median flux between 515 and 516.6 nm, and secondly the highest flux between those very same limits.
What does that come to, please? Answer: 77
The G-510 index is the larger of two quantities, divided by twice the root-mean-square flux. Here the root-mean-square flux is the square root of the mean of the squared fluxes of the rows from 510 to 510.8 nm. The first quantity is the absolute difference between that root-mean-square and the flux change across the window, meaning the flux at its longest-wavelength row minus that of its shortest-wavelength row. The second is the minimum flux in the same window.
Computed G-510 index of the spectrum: 0.533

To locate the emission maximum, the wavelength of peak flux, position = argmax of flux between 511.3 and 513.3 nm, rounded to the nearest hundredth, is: 511.70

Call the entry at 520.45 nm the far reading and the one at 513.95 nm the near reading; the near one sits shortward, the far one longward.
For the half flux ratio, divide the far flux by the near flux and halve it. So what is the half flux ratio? 0.52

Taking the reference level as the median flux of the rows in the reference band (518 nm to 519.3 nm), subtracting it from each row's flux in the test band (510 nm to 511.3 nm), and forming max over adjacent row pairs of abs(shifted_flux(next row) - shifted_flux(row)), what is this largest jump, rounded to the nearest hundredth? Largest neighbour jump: 0.44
